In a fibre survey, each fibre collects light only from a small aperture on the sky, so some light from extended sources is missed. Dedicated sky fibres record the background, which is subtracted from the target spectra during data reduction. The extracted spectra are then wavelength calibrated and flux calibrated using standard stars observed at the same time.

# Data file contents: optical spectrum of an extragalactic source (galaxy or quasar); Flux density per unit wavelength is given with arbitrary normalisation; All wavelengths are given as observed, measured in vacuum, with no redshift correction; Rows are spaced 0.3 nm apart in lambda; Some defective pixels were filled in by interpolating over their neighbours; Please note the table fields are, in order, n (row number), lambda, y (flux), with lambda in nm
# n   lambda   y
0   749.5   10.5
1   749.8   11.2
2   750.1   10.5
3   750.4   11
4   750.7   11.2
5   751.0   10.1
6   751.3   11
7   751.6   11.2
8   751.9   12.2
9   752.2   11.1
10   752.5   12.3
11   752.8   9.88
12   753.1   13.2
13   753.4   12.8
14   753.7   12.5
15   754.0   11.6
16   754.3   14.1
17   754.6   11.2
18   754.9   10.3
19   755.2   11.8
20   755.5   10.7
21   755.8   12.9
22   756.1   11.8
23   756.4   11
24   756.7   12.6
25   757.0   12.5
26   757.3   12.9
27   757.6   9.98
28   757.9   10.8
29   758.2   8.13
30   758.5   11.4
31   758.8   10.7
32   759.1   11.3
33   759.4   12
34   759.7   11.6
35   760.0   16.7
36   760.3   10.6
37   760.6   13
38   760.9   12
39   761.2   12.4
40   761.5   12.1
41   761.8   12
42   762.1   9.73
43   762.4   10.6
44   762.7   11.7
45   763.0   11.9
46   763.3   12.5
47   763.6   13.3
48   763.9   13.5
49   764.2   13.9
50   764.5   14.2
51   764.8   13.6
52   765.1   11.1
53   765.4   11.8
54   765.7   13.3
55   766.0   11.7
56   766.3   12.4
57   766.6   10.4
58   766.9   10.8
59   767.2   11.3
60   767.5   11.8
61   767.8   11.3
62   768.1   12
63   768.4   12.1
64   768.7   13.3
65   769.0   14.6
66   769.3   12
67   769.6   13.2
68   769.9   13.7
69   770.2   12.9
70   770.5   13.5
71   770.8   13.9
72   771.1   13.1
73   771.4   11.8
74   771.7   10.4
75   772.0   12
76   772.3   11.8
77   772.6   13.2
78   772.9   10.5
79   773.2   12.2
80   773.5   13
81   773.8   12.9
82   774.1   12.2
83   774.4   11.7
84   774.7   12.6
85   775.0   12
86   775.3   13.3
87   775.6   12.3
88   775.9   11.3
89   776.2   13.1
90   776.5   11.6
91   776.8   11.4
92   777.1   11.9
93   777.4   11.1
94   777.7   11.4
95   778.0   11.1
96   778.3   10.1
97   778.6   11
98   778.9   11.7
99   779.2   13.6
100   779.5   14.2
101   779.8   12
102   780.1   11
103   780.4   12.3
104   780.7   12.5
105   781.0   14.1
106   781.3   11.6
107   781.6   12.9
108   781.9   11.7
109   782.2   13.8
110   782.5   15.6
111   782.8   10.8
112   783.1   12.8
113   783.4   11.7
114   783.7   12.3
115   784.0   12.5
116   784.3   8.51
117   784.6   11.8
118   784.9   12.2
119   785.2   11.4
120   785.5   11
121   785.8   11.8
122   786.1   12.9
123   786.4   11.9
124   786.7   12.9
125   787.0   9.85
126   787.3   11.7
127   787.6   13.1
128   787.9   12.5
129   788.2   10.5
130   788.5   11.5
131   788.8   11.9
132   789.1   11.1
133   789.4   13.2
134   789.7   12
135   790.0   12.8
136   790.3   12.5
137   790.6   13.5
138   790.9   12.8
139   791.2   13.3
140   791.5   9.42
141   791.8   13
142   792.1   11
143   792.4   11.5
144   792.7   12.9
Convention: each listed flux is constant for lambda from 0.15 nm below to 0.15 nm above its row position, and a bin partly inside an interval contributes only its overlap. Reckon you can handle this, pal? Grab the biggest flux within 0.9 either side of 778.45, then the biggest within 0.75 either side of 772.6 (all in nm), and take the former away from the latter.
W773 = -0.40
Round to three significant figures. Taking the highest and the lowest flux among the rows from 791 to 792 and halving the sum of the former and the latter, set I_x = 11.4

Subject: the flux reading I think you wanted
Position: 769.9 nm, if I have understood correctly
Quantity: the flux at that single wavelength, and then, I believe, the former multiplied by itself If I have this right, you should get 188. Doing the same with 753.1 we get 174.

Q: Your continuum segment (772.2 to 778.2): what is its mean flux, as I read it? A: 12.0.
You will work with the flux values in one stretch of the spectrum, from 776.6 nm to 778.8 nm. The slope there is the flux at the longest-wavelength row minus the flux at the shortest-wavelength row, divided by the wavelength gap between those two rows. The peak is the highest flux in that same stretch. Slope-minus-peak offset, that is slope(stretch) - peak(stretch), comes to -12.1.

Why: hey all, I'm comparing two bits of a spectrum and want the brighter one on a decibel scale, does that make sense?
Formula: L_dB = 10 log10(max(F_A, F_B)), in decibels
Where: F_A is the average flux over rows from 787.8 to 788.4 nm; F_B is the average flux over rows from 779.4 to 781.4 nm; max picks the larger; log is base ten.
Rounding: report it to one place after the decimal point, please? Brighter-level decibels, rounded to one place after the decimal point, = 11.0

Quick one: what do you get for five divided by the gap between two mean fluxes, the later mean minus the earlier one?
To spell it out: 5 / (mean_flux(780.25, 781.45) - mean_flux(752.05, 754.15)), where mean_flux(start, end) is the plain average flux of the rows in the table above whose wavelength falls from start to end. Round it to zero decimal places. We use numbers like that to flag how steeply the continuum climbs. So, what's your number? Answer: 7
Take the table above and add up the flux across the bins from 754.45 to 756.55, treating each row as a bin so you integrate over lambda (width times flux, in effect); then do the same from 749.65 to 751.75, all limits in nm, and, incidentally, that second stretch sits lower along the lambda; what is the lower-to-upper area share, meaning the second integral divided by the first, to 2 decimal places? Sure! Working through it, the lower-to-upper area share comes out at 0.96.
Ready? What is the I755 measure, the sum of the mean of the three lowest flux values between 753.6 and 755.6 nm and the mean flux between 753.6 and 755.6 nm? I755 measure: 22.5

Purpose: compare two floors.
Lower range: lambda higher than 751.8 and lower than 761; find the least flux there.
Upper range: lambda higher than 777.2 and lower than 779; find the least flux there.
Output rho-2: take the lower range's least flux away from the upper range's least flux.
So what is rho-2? 2.0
